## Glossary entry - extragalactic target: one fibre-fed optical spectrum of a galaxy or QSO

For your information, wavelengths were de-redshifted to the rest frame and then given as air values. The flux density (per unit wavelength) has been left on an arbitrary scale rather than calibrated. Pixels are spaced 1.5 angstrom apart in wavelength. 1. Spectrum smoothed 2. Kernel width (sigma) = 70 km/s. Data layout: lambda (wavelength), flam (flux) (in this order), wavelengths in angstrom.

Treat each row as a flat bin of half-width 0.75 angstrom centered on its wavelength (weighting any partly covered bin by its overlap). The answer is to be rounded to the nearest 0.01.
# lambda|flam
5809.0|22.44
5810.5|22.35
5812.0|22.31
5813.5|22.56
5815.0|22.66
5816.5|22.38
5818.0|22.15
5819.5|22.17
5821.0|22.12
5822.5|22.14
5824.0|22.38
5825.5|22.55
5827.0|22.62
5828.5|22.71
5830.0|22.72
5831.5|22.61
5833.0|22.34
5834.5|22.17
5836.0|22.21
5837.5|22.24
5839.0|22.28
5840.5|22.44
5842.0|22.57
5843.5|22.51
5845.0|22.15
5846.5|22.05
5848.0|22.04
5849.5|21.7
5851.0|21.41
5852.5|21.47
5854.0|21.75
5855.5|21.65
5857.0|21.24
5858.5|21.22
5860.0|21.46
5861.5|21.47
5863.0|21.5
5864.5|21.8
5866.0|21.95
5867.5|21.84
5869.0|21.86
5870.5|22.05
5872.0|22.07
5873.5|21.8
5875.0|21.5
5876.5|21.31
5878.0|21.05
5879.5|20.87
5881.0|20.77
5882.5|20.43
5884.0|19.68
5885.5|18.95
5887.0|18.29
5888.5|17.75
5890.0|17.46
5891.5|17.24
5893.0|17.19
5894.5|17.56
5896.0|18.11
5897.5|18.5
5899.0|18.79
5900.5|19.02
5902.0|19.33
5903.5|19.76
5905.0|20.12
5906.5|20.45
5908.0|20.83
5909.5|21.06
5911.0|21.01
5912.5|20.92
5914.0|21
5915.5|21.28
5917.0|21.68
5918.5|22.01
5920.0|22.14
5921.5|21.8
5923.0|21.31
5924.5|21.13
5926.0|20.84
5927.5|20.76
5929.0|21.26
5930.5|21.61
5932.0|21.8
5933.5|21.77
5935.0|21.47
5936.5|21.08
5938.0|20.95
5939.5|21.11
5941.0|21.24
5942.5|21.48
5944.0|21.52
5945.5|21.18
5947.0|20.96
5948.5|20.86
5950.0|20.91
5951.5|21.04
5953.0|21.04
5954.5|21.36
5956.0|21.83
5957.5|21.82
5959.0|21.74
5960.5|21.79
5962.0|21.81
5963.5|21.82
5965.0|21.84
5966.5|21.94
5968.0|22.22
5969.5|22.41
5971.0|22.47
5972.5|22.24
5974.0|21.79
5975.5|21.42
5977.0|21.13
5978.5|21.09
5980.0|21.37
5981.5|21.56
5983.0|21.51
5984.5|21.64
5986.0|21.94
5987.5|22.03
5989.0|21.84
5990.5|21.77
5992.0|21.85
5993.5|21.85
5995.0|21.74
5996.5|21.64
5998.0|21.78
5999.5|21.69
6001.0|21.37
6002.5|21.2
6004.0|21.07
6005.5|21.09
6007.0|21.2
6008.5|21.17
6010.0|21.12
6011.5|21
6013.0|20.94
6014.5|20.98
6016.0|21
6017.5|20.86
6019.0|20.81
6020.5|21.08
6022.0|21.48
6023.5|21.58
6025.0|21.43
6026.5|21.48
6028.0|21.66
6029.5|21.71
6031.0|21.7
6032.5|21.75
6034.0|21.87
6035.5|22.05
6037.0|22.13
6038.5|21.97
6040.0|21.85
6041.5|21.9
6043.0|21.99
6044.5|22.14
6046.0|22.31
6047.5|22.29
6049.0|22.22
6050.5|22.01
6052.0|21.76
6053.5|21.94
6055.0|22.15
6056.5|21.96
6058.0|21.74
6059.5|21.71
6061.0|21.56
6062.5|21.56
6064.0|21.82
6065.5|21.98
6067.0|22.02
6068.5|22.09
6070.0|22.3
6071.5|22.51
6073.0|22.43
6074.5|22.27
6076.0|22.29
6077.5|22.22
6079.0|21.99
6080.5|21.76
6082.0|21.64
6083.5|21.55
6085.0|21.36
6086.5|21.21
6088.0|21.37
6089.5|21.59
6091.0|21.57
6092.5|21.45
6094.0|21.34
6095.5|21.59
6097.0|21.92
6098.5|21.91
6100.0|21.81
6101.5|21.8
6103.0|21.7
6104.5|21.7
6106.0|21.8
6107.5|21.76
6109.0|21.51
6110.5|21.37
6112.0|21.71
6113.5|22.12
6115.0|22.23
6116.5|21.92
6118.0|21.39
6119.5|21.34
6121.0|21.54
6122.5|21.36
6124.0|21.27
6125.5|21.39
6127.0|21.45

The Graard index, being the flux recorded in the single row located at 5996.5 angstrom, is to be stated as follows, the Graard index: 21.64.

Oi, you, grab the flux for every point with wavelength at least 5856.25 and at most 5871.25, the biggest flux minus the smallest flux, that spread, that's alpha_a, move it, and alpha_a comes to 0.83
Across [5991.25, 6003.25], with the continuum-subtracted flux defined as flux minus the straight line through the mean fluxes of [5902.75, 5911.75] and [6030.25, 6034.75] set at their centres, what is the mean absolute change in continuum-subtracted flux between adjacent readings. 0.14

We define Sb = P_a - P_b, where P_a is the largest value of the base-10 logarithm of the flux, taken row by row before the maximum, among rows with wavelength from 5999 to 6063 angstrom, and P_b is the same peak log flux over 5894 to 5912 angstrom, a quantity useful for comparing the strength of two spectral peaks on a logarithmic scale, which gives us 0.025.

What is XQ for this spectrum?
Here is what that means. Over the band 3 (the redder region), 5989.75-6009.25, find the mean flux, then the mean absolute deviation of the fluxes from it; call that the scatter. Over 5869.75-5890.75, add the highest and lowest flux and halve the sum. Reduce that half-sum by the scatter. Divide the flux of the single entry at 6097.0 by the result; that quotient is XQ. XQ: 1.13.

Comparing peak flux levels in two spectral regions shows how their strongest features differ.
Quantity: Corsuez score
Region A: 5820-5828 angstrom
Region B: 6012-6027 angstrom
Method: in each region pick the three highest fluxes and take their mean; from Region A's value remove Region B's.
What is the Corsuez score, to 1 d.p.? 1.0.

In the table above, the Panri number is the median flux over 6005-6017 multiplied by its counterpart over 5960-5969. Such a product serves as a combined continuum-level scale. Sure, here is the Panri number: 459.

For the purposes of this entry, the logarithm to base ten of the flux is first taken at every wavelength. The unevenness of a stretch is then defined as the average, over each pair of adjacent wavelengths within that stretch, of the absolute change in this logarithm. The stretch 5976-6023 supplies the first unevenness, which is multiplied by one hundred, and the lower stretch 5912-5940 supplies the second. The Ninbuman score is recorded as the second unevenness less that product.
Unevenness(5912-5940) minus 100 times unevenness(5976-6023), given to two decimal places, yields -0.25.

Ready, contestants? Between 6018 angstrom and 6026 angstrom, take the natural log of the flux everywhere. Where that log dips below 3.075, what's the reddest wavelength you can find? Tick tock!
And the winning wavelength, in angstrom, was 6025.0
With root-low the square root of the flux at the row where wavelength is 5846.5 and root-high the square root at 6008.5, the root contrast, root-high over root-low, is 0.980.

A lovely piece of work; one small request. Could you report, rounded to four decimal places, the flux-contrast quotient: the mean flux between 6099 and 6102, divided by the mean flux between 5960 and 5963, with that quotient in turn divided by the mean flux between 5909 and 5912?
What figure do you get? 0.0476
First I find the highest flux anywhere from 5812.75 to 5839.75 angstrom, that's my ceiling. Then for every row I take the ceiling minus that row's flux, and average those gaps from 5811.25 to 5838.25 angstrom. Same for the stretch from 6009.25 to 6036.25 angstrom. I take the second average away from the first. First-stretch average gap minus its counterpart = -1.0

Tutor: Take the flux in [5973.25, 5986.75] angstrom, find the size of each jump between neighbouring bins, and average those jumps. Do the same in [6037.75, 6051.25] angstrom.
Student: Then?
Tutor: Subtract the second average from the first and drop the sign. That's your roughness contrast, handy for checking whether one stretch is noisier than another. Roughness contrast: 0.096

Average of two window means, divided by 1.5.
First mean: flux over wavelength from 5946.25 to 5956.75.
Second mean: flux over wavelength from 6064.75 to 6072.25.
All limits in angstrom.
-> 14.44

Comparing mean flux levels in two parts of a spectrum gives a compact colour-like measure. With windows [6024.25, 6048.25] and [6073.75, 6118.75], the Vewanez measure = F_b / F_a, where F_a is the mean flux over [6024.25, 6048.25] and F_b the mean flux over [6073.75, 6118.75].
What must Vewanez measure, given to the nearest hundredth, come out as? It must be 0.99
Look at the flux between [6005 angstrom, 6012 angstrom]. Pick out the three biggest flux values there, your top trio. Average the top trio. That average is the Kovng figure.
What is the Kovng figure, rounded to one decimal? 21.2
